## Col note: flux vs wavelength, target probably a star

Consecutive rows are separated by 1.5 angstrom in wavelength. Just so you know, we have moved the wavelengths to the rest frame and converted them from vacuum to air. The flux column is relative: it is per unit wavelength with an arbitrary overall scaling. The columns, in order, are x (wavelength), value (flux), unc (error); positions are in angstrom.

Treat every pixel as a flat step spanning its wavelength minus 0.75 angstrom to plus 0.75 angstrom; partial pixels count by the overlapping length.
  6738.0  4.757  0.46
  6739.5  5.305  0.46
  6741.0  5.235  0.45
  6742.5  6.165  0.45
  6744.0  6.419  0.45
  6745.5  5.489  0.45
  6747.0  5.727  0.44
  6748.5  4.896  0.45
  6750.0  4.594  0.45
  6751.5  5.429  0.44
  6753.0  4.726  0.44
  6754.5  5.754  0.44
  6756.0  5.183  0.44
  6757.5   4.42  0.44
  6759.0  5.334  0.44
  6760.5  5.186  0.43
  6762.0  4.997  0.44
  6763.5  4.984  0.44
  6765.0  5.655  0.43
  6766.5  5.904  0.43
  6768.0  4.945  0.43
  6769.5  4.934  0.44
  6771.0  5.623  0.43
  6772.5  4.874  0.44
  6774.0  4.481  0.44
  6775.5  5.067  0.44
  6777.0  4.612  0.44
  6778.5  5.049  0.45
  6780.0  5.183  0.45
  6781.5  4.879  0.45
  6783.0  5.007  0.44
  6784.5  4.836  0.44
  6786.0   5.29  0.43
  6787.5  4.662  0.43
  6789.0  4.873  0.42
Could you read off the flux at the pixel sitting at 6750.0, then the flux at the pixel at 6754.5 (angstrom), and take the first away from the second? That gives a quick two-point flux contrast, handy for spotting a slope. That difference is 1.2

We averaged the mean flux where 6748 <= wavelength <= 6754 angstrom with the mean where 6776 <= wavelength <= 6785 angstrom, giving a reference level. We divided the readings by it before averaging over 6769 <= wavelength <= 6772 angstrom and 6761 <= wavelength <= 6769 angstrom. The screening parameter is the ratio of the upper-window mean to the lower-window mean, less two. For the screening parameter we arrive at -1.00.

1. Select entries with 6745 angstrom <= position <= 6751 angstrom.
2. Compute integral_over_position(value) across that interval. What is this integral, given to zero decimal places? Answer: 31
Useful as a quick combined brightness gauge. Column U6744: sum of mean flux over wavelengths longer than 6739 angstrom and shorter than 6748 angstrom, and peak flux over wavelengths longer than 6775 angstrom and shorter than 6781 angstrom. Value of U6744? 10.9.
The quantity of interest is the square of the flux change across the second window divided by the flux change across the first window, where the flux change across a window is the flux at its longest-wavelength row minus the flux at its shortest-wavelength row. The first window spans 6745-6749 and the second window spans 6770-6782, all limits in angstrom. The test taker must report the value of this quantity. -0.9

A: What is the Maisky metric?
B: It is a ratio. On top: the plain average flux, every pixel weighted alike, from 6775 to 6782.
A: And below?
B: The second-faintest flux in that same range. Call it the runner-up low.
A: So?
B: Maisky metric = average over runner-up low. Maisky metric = 1.02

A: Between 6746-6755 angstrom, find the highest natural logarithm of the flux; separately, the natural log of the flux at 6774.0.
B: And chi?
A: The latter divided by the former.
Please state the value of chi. 0.857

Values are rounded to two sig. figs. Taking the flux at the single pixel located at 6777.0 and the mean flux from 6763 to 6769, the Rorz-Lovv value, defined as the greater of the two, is 5.4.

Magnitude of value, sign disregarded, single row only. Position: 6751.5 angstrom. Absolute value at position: 5.4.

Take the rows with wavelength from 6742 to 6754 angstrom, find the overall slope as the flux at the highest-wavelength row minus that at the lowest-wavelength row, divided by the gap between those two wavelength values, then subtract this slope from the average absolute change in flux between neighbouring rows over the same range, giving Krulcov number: 0.72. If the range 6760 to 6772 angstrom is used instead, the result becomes 0.36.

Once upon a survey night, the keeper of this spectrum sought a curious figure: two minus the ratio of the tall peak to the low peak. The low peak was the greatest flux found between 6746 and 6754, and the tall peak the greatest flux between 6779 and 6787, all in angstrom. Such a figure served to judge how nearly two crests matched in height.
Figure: 1.08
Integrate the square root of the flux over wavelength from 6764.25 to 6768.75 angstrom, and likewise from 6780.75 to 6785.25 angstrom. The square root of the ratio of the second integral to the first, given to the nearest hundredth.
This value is 0.97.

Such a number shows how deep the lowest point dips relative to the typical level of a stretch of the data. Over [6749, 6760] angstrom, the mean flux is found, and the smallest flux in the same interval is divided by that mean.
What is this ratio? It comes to 0.873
